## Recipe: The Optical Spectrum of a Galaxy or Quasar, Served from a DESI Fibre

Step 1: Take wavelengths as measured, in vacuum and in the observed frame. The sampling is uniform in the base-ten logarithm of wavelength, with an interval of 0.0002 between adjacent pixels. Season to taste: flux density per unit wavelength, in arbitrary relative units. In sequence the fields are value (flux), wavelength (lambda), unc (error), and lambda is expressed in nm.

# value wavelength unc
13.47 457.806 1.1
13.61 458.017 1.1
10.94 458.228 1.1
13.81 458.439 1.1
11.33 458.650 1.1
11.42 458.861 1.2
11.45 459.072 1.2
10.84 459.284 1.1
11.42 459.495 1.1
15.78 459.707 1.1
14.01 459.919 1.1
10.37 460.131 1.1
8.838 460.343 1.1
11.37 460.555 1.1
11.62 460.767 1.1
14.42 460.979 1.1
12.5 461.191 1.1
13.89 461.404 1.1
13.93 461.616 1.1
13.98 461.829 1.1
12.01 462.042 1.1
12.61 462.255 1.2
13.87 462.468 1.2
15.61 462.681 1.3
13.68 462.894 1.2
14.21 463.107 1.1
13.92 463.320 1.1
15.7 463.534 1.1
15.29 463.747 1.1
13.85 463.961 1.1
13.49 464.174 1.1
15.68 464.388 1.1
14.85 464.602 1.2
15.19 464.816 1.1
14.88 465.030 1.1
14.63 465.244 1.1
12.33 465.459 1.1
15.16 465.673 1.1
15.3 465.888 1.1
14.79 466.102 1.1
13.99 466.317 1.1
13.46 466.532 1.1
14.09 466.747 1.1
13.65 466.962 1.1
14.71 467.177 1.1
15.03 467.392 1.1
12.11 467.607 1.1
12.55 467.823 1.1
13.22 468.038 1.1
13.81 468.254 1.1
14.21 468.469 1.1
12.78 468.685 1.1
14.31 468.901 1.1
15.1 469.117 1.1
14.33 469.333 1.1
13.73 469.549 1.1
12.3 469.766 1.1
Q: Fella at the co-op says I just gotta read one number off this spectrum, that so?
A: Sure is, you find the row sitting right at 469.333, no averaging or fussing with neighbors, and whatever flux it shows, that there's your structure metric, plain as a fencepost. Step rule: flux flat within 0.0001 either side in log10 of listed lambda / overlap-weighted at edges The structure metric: 14.33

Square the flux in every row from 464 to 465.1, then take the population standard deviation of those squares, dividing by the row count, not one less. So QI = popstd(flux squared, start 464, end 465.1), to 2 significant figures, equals 21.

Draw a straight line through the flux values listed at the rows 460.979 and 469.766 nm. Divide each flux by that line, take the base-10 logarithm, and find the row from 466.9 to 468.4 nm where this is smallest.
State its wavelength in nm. 467.607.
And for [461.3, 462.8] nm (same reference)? 462.042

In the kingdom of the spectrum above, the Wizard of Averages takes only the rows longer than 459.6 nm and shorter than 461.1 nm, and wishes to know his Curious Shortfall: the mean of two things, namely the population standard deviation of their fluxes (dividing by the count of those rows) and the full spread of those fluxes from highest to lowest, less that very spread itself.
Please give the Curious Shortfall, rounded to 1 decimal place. -2.3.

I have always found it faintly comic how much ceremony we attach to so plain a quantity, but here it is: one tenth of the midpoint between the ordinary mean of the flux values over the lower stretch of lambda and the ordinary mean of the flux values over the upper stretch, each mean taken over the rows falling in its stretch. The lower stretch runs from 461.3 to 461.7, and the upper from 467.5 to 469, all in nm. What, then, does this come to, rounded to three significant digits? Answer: 1.36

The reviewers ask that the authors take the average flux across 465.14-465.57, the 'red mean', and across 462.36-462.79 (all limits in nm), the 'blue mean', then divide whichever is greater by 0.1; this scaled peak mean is 147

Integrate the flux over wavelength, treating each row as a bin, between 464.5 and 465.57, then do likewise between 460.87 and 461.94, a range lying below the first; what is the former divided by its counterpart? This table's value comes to 1.05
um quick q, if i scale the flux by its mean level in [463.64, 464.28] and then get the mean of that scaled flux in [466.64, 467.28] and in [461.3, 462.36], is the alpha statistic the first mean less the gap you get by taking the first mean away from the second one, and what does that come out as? 1.06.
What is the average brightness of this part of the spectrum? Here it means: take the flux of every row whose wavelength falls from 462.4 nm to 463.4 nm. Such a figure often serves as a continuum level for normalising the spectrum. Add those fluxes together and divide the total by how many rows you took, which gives 14.3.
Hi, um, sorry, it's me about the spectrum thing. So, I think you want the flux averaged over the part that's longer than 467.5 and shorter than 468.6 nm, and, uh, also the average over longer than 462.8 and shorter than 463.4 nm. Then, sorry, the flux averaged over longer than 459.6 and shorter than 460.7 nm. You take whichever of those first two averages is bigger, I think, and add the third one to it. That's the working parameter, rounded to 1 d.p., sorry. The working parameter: 26.0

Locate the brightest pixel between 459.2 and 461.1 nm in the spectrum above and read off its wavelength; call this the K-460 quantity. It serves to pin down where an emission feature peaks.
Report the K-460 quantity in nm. 459.707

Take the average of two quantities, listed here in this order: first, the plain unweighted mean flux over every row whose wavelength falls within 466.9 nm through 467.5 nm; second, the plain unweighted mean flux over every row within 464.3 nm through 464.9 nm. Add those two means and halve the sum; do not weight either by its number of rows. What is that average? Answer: 14.9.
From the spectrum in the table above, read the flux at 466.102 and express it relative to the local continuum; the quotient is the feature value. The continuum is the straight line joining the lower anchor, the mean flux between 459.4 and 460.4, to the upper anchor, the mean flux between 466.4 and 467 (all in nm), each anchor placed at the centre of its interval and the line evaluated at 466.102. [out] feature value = 1.09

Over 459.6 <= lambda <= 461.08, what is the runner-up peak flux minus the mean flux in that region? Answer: 2.1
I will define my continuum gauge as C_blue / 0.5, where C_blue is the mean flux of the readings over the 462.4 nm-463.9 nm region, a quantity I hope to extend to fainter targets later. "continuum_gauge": 29.2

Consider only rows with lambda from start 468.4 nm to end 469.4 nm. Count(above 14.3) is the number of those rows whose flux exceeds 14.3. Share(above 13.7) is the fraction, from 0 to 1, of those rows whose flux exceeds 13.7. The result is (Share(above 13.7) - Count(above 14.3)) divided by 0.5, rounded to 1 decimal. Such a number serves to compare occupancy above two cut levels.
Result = -4.4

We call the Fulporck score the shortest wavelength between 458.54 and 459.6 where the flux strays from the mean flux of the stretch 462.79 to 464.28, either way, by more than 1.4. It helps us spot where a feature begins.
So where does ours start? 458.650 nm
